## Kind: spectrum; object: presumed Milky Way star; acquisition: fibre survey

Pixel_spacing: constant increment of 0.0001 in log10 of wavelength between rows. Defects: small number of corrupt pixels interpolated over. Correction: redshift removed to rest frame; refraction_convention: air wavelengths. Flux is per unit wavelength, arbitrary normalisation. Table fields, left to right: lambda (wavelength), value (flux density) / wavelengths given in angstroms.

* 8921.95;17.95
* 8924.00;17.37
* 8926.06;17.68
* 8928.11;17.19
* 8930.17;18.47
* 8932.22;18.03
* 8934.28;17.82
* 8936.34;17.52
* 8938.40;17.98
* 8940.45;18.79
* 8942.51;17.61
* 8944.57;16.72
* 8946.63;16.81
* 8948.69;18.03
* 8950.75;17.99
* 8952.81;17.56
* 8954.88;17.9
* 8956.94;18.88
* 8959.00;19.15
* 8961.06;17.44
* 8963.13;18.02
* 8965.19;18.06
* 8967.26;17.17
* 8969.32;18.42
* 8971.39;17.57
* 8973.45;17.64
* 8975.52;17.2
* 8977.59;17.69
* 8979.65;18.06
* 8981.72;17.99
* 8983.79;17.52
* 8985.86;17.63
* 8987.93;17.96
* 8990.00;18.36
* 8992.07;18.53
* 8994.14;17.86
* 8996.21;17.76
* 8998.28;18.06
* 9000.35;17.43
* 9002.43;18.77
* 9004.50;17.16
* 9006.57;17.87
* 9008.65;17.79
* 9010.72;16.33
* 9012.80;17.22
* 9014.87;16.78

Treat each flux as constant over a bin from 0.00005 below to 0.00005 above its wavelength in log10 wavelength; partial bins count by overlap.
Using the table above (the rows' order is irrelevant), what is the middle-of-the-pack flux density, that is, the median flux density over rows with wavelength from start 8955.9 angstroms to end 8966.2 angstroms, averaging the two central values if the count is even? 18.1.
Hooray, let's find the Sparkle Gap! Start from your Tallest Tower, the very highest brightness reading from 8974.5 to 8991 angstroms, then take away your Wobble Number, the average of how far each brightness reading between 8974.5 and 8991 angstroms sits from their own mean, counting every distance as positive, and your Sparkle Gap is 18.1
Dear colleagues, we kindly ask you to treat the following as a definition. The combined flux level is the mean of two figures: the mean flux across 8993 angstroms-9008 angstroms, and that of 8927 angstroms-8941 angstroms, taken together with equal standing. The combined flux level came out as 17.9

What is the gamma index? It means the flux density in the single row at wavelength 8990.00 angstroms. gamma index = 18.36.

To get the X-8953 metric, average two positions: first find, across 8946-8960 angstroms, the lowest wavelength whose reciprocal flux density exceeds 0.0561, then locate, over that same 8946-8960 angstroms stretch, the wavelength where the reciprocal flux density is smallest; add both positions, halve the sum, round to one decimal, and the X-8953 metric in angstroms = 8952.8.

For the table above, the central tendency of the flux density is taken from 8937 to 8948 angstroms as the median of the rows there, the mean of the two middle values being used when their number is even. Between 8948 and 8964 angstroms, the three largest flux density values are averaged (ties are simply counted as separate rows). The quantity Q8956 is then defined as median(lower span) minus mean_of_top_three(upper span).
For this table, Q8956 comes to -1.08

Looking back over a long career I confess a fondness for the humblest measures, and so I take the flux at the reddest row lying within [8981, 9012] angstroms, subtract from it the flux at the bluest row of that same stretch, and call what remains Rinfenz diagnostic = -1.7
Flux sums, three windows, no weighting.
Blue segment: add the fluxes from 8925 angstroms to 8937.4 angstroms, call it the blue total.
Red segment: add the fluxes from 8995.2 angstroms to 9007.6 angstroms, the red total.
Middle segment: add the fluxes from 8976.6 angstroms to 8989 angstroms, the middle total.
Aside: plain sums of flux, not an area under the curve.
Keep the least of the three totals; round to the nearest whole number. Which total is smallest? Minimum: 107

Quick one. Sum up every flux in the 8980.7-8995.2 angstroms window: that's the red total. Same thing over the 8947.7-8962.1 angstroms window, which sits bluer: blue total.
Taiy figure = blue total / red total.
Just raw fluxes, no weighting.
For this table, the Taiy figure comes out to 1.01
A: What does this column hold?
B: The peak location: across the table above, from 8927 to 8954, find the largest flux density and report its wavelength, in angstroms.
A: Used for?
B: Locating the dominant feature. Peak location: 8940.45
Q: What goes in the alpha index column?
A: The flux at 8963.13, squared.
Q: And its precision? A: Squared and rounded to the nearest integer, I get 325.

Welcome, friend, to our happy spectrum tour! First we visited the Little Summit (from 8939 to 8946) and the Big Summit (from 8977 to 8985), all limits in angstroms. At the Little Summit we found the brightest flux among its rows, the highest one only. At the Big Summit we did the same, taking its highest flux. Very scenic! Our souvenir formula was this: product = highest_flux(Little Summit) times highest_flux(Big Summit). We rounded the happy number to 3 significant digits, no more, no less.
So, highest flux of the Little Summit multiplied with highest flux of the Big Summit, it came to 339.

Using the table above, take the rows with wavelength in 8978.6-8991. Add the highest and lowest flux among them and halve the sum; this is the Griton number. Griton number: 17.9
